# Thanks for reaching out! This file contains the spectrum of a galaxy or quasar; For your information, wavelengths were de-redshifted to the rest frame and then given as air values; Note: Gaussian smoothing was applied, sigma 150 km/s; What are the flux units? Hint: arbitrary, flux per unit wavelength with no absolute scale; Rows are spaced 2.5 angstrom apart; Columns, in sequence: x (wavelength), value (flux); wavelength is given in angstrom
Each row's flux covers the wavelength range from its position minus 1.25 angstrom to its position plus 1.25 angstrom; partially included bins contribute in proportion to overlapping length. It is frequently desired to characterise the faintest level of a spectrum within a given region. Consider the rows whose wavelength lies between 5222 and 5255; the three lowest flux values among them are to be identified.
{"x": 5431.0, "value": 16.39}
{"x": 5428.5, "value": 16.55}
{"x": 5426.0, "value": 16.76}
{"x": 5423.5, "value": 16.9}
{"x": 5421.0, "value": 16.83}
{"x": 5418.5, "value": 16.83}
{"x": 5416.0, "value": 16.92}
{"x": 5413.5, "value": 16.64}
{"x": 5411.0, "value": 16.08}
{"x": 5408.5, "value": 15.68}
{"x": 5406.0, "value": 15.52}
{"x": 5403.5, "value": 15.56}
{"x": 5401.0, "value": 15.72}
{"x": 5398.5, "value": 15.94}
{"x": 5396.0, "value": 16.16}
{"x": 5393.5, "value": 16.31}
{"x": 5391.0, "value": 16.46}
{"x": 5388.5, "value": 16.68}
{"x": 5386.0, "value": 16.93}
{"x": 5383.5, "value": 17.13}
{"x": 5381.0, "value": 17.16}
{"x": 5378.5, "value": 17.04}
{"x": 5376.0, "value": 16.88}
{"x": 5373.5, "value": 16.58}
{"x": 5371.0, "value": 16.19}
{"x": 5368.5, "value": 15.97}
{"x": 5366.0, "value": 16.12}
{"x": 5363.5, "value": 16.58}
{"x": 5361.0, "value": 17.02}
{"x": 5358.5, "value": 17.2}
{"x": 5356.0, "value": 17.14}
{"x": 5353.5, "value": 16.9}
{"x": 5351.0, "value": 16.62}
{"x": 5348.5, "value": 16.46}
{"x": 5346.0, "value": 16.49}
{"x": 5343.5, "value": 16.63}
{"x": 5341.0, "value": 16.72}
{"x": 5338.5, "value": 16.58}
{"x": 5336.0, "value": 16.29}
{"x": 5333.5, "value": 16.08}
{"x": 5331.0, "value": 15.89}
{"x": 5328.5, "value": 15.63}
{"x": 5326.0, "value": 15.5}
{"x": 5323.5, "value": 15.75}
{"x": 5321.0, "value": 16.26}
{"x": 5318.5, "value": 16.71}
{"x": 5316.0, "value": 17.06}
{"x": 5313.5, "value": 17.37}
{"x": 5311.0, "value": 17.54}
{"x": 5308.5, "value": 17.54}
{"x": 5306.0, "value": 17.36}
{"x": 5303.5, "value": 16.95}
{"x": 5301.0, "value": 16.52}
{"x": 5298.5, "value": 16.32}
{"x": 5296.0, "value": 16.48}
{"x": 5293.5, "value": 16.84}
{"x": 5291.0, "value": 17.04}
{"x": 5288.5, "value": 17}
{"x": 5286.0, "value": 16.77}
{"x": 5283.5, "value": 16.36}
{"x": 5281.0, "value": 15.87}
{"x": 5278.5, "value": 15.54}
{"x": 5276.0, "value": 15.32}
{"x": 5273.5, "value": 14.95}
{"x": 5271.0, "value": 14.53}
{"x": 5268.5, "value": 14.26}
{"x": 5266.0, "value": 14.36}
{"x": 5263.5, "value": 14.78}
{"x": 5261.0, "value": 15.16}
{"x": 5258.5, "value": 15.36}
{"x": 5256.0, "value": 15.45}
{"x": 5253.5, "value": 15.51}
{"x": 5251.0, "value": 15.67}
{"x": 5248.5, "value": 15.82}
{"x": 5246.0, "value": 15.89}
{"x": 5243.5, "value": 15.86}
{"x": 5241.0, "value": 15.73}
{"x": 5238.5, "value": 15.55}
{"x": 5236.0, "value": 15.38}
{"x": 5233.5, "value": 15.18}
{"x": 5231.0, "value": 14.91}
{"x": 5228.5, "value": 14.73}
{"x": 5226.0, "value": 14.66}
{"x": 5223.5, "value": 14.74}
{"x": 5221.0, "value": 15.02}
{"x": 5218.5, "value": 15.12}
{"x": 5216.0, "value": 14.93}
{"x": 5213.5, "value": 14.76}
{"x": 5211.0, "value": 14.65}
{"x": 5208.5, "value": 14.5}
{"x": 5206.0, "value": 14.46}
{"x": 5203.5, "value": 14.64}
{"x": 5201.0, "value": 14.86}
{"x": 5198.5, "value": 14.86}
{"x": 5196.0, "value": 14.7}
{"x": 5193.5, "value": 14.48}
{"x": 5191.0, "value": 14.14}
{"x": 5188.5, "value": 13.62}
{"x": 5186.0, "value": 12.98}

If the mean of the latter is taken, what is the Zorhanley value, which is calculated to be 14.7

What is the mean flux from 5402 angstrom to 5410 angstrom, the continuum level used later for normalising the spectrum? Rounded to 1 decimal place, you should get 15.6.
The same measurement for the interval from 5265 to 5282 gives 15.0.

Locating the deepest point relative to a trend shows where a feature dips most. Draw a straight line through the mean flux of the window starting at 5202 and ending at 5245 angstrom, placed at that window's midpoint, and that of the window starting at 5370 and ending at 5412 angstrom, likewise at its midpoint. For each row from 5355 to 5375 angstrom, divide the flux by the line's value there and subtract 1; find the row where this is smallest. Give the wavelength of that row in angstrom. 5368.5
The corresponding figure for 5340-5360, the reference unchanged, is 5348.5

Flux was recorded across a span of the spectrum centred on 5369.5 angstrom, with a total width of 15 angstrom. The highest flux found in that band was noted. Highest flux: 16.88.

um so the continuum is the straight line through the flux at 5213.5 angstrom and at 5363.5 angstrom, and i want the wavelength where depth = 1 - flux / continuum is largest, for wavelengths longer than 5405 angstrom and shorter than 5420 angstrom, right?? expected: 5406.0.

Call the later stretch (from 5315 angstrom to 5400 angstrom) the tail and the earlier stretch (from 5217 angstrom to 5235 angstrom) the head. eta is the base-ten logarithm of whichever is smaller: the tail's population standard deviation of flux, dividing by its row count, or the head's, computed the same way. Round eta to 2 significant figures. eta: -0.72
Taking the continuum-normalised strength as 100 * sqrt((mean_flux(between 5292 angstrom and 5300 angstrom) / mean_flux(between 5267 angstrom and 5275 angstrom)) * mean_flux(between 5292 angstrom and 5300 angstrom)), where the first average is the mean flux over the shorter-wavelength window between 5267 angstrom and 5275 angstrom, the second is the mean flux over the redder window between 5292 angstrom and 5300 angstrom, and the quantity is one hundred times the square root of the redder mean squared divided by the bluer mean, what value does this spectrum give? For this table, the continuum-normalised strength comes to 433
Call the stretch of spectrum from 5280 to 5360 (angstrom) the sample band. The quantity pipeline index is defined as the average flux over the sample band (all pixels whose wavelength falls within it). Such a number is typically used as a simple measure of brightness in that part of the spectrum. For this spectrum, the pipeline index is 16.6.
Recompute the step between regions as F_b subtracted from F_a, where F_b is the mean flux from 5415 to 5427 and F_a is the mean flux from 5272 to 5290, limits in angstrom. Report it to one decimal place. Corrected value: -0.9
